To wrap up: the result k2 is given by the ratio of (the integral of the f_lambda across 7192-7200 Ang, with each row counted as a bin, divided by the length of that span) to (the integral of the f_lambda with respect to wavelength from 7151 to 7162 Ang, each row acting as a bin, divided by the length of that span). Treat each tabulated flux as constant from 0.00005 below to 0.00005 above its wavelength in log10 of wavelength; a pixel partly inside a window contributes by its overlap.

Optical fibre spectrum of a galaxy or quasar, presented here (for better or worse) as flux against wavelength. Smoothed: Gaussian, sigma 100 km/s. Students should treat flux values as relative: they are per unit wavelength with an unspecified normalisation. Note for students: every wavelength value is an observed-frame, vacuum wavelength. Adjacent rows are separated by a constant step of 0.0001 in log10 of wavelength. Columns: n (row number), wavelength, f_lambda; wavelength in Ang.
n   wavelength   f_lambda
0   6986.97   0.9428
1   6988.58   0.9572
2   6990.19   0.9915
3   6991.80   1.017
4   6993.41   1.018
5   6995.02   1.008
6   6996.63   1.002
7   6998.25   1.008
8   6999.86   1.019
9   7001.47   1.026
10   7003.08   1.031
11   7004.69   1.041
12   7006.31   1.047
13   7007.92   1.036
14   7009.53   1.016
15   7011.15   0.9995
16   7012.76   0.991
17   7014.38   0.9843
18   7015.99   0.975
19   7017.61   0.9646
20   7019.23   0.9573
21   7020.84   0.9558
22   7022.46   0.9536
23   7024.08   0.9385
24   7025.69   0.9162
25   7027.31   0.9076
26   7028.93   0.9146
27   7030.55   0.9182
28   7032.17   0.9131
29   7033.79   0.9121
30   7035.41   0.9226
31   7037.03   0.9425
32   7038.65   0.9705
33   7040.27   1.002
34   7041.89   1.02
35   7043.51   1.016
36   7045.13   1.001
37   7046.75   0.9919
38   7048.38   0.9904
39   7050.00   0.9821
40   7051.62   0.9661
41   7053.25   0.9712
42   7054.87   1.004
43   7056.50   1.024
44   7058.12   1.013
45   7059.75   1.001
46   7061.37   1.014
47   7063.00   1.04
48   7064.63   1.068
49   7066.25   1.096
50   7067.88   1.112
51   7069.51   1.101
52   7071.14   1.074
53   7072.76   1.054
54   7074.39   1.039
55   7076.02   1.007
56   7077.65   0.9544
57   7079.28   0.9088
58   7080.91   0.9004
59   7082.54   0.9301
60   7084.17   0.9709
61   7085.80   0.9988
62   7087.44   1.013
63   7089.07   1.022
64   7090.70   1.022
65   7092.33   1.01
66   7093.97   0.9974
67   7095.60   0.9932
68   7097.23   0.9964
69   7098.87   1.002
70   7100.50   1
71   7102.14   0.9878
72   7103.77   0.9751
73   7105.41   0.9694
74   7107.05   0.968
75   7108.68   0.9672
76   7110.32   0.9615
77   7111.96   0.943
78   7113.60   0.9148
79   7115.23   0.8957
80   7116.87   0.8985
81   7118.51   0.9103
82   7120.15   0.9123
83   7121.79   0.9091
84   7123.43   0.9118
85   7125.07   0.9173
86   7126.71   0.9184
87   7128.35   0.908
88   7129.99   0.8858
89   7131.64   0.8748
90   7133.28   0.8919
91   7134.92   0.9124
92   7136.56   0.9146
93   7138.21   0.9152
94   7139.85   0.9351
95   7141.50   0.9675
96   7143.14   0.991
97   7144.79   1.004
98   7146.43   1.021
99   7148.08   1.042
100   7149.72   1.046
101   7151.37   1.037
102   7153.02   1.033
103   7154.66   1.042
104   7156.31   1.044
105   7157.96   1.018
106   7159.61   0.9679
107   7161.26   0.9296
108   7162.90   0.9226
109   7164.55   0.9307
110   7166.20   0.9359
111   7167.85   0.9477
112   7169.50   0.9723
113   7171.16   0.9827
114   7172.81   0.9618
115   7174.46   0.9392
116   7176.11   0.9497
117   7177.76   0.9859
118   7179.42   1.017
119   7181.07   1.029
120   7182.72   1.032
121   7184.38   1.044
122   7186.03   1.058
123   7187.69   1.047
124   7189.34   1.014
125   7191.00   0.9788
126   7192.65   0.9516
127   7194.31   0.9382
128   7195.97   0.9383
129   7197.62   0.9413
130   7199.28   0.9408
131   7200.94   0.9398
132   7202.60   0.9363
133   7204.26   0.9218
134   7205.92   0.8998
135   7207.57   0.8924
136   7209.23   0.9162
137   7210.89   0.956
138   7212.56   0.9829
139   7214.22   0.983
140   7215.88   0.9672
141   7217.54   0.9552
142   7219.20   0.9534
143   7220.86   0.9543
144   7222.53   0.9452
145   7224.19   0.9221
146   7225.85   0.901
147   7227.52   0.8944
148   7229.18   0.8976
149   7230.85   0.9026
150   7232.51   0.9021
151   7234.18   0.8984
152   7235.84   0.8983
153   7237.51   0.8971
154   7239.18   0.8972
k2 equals 0.93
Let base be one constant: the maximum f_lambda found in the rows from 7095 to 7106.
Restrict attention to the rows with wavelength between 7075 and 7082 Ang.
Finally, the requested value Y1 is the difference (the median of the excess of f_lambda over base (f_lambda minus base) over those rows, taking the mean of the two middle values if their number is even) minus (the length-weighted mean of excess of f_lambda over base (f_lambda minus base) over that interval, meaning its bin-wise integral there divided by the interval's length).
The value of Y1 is -0.0134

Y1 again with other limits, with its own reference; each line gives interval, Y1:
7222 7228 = -0.0039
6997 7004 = 0.0023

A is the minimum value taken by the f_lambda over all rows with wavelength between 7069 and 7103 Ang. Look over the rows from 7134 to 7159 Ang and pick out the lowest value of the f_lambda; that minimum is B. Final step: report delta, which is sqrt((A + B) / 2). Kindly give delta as 0.952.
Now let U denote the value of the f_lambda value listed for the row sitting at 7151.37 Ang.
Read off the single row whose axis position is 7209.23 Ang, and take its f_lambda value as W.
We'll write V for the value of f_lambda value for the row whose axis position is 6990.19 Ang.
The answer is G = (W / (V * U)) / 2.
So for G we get 0.45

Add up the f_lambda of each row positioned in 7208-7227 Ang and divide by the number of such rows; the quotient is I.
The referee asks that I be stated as 0.95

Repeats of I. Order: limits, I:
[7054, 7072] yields 1.05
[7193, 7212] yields 0.93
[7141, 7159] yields 1.02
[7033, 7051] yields 0.98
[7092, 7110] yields 0.99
